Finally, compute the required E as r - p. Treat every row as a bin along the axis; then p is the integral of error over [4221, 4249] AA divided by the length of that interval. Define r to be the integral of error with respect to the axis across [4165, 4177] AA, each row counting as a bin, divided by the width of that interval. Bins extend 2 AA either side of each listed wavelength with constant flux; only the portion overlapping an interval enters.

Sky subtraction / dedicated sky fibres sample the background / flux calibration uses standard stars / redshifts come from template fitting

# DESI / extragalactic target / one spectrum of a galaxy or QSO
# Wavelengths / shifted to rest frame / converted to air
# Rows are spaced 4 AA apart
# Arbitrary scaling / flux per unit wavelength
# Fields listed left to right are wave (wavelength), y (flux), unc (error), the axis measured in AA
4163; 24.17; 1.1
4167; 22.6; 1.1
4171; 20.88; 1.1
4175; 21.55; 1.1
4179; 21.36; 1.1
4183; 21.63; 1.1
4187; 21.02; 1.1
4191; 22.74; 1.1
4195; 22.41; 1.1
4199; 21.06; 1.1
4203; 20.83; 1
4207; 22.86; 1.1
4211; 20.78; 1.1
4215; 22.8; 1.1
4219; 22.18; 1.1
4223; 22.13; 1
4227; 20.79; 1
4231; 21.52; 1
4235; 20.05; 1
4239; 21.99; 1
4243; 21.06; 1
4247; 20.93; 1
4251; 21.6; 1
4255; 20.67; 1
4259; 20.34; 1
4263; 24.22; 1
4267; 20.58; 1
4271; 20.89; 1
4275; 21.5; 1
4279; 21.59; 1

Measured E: 0.10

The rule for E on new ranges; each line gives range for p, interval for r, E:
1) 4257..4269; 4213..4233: 0.04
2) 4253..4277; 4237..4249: 0.00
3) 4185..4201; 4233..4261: -0.10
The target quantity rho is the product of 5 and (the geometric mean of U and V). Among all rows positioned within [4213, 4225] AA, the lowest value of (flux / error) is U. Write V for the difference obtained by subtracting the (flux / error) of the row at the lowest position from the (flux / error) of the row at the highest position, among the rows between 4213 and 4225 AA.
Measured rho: 27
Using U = 20.2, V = 1.40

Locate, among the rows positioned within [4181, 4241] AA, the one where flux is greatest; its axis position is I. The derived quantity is 4207 AA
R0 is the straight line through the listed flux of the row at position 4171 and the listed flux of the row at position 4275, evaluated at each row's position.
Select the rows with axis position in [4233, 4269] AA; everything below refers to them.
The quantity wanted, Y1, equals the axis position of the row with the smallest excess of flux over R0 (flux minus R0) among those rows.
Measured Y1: 4235 AA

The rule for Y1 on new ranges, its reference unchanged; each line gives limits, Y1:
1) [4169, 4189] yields 4171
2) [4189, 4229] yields 4227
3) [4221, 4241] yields 4235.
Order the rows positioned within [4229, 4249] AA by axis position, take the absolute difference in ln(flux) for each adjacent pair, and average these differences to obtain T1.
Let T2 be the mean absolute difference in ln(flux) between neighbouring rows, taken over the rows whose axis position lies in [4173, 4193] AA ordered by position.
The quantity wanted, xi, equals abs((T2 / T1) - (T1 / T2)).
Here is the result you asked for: 1.05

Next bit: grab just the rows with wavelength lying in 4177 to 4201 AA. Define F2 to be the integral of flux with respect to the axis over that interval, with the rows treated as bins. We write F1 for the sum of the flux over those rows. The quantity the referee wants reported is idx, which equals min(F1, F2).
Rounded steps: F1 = 130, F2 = 521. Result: 130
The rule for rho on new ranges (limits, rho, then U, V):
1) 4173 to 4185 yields 6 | 19.4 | 0.07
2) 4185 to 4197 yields 25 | 19.1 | 1.26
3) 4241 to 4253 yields 17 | 20.9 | 0.54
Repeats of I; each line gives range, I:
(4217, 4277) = 4263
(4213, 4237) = 4215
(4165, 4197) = 4191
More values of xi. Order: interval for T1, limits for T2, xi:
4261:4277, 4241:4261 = 2.46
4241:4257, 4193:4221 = 1.91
